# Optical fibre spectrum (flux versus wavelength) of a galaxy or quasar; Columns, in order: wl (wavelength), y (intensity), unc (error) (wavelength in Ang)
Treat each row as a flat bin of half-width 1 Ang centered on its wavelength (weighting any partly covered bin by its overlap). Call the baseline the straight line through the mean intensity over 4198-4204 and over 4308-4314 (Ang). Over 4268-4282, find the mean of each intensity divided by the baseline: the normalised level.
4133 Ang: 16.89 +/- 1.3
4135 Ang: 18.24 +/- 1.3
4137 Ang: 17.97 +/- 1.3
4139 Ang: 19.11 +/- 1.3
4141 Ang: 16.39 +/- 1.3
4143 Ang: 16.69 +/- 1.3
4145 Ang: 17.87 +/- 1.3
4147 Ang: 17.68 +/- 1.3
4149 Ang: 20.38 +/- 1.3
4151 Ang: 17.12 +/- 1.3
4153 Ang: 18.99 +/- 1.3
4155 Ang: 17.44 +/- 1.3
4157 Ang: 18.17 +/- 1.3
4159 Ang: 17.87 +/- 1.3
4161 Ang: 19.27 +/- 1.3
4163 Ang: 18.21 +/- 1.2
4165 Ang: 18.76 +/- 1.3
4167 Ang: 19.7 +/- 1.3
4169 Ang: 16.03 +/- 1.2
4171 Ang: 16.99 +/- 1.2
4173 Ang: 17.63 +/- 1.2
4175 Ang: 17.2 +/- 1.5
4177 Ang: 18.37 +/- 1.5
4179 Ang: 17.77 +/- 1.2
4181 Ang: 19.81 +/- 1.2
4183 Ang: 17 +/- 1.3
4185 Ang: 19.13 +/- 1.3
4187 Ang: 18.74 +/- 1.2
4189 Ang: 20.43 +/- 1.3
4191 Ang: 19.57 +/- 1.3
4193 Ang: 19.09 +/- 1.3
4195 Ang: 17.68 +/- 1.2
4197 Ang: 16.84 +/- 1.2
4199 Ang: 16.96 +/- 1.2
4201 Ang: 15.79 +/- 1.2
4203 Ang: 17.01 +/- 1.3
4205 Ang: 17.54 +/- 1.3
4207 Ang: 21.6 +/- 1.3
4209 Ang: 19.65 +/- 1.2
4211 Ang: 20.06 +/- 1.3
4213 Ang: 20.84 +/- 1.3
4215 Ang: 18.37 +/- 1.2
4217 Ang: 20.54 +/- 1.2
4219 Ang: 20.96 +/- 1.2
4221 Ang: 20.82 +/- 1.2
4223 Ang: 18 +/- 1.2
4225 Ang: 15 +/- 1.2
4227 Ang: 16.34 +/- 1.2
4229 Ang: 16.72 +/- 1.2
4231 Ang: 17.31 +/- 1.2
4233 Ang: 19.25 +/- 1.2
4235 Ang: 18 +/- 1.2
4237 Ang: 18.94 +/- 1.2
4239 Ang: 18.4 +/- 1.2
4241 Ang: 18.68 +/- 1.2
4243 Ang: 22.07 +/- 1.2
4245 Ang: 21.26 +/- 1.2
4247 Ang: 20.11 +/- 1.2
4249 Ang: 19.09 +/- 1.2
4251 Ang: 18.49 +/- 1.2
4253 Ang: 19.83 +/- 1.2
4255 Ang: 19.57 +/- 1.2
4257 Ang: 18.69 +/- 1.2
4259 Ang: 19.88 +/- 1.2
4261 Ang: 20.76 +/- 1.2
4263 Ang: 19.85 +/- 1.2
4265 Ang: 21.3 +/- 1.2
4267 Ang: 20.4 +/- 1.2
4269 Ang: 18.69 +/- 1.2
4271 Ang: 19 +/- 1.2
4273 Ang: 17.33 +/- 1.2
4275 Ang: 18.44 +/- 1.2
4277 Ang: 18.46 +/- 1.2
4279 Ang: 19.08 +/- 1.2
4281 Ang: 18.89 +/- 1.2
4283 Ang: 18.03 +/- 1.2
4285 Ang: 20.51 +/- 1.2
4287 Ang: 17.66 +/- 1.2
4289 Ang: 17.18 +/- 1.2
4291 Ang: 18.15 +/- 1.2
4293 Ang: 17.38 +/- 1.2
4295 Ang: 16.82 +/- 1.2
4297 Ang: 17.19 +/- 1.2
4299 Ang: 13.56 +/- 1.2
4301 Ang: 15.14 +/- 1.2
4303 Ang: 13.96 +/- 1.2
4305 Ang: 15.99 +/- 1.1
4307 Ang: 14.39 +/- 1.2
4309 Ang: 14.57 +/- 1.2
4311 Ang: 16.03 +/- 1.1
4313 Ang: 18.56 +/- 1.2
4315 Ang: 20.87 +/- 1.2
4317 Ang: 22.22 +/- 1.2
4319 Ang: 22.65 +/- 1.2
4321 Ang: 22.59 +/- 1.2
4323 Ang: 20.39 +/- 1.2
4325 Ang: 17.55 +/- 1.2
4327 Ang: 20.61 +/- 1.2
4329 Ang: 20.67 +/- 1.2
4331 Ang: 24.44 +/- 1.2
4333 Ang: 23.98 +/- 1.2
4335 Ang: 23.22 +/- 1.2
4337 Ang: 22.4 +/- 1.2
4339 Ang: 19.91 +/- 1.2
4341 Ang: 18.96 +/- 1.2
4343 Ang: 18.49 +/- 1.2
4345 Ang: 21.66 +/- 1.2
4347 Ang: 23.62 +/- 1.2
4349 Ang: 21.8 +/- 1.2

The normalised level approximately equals 1.128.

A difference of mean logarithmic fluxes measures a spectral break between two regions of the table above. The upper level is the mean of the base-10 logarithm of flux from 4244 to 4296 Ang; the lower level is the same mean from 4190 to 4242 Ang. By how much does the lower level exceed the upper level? -0.014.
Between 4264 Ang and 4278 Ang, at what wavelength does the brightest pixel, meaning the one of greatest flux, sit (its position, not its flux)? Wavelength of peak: 4265 Ang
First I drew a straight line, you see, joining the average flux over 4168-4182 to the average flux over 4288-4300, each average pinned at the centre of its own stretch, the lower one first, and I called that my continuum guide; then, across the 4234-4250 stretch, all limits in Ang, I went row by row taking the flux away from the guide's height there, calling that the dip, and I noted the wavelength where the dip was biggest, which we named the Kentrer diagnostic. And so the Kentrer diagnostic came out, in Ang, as 4235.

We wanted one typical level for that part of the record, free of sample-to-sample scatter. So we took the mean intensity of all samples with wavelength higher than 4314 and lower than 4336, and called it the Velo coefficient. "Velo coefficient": 21.7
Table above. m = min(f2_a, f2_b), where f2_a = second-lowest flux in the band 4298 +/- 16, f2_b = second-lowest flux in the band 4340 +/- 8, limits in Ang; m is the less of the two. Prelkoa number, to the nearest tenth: 14.0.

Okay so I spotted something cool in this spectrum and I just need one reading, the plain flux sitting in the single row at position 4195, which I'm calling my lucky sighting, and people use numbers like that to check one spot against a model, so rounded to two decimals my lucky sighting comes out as 17.68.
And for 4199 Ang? 16.96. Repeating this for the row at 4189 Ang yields 20.43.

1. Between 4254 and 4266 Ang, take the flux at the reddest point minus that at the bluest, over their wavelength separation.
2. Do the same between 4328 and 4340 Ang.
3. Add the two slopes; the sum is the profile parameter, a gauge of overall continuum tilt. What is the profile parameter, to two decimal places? 0.10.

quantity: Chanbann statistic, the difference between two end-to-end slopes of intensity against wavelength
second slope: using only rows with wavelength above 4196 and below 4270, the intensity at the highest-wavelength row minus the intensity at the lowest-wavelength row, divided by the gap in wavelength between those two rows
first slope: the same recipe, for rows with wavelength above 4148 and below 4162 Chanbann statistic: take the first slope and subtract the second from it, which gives -0.12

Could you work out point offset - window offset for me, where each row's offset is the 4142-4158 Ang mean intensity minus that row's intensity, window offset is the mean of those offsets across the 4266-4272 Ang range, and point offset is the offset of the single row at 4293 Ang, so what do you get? 2.0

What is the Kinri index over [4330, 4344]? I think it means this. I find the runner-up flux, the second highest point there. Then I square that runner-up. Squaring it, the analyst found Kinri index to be 575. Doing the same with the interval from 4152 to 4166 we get 361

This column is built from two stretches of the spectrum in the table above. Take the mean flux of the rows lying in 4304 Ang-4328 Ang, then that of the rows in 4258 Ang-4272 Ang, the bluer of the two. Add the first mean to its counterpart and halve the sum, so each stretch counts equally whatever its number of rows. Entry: 19.4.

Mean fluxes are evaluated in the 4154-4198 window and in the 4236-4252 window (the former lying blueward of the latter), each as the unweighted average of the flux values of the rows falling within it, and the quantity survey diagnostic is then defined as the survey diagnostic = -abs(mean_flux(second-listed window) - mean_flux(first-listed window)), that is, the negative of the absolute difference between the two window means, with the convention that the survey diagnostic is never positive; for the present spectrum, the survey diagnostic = -1.4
